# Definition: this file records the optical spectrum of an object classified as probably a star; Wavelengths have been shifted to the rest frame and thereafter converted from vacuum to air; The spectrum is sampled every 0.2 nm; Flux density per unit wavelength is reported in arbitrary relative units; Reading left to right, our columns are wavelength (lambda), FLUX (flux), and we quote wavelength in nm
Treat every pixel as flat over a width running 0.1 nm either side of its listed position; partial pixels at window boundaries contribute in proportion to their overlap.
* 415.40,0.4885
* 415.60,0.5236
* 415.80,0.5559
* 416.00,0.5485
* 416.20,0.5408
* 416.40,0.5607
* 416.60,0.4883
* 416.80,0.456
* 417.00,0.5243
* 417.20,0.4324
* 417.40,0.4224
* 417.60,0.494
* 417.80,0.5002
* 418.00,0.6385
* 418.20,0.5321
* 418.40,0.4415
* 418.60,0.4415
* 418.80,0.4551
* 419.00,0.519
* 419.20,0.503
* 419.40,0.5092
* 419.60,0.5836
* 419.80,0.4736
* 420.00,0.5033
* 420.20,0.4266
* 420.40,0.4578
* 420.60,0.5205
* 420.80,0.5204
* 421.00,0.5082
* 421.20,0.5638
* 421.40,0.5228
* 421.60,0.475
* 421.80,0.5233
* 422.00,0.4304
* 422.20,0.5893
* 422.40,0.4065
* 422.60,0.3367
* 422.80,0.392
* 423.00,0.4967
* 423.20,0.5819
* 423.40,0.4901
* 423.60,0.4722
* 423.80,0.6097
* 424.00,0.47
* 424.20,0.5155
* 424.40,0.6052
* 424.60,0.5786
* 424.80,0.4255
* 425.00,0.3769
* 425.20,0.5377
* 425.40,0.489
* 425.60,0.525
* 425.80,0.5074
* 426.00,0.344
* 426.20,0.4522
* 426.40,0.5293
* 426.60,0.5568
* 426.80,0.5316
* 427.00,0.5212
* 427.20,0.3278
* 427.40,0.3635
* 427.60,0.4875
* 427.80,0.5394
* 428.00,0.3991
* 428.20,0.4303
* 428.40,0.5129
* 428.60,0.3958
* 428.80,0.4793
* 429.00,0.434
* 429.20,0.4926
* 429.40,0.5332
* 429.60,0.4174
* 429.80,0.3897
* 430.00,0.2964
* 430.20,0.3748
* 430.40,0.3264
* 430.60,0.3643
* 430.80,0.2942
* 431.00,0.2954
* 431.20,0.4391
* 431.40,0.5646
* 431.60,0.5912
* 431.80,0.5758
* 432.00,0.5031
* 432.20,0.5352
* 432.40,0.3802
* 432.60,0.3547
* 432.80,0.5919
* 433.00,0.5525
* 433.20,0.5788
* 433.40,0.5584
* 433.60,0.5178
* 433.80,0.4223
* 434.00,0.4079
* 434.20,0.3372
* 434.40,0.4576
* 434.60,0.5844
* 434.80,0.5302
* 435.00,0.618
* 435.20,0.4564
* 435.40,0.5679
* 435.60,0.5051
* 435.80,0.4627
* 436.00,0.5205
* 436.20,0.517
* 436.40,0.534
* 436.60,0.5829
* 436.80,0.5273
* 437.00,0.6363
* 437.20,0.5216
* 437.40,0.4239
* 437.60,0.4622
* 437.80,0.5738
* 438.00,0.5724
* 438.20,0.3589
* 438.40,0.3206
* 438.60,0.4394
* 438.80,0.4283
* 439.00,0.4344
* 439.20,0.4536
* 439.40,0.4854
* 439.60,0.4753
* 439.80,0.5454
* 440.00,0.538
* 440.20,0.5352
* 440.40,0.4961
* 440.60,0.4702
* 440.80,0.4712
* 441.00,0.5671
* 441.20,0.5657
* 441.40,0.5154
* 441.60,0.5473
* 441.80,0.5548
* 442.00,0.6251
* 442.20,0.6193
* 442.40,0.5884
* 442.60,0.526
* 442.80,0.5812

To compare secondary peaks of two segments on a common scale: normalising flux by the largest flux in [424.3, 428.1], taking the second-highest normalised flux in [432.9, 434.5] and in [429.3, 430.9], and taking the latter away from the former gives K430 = 0.23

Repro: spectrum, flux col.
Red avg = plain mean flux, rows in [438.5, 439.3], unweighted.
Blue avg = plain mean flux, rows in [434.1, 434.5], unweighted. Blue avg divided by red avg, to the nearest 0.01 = 0.91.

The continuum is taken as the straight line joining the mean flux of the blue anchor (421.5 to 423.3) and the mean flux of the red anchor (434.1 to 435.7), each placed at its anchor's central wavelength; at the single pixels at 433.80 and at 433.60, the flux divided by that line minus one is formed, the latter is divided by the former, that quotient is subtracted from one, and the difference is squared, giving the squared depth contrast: 1.4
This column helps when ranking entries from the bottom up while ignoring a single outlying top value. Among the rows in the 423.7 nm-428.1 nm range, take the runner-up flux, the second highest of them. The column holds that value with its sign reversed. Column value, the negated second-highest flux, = -0.605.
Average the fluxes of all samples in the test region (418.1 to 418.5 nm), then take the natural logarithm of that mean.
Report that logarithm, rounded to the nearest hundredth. -0.72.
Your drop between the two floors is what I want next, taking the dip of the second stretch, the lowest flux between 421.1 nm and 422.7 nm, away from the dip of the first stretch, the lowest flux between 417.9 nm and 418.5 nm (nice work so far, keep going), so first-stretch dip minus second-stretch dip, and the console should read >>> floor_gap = 0.10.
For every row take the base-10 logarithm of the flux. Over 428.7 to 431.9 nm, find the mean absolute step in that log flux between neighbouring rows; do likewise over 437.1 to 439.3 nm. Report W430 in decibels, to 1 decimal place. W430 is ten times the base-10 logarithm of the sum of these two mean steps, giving -8.8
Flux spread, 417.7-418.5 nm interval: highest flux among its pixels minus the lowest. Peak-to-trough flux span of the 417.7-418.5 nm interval 0.20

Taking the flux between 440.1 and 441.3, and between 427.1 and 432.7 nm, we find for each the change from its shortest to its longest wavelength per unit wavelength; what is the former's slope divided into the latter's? 0.2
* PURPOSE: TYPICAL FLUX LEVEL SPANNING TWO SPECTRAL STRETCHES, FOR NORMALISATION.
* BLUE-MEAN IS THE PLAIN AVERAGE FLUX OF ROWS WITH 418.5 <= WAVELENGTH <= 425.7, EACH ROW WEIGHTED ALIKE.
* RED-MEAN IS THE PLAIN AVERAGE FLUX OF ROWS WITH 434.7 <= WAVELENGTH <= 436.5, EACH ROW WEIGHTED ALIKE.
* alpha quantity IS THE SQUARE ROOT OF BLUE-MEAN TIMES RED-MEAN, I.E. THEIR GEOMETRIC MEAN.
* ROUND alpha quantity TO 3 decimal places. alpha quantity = 0.509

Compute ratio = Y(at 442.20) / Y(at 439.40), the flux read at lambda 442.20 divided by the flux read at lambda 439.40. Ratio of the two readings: 1.28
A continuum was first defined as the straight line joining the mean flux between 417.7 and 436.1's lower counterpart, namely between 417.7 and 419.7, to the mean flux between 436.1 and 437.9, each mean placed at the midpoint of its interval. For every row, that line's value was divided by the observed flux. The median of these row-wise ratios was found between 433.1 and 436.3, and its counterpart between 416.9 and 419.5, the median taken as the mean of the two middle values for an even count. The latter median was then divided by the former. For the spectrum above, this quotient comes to 1.00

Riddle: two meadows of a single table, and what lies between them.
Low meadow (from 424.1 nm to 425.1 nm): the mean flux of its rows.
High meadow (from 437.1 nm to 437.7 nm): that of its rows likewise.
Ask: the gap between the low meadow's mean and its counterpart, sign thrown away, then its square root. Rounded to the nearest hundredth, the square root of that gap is 0.18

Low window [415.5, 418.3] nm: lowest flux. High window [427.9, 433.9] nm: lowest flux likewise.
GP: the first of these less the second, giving 0.13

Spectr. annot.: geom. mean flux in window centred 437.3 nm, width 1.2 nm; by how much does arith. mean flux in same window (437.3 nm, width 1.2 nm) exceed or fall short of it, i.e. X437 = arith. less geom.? 0.0046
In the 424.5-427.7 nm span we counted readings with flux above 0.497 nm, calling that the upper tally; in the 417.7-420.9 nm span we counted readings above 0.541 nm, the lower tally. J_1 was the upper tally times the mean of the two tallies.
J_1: 40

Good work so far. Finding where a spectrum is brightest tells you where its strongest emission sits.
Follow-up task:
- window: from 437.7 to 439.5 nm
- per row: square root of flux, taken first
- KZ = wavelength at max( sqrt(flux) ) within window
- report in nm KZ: 437.80 nm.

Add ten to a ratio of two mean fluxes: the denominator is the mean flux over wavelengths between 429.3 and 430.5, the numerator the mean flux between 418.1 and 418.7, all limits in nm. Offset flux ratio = 11.2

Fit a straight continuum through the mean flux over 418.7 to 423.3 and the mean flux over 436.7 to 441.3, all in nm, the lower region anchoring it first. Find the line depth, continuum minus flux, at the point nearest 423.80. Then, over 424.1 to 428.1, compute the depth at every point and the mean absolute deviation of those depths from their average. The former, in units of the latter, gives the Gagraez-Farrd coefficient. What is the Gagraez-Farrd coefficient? -1.8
